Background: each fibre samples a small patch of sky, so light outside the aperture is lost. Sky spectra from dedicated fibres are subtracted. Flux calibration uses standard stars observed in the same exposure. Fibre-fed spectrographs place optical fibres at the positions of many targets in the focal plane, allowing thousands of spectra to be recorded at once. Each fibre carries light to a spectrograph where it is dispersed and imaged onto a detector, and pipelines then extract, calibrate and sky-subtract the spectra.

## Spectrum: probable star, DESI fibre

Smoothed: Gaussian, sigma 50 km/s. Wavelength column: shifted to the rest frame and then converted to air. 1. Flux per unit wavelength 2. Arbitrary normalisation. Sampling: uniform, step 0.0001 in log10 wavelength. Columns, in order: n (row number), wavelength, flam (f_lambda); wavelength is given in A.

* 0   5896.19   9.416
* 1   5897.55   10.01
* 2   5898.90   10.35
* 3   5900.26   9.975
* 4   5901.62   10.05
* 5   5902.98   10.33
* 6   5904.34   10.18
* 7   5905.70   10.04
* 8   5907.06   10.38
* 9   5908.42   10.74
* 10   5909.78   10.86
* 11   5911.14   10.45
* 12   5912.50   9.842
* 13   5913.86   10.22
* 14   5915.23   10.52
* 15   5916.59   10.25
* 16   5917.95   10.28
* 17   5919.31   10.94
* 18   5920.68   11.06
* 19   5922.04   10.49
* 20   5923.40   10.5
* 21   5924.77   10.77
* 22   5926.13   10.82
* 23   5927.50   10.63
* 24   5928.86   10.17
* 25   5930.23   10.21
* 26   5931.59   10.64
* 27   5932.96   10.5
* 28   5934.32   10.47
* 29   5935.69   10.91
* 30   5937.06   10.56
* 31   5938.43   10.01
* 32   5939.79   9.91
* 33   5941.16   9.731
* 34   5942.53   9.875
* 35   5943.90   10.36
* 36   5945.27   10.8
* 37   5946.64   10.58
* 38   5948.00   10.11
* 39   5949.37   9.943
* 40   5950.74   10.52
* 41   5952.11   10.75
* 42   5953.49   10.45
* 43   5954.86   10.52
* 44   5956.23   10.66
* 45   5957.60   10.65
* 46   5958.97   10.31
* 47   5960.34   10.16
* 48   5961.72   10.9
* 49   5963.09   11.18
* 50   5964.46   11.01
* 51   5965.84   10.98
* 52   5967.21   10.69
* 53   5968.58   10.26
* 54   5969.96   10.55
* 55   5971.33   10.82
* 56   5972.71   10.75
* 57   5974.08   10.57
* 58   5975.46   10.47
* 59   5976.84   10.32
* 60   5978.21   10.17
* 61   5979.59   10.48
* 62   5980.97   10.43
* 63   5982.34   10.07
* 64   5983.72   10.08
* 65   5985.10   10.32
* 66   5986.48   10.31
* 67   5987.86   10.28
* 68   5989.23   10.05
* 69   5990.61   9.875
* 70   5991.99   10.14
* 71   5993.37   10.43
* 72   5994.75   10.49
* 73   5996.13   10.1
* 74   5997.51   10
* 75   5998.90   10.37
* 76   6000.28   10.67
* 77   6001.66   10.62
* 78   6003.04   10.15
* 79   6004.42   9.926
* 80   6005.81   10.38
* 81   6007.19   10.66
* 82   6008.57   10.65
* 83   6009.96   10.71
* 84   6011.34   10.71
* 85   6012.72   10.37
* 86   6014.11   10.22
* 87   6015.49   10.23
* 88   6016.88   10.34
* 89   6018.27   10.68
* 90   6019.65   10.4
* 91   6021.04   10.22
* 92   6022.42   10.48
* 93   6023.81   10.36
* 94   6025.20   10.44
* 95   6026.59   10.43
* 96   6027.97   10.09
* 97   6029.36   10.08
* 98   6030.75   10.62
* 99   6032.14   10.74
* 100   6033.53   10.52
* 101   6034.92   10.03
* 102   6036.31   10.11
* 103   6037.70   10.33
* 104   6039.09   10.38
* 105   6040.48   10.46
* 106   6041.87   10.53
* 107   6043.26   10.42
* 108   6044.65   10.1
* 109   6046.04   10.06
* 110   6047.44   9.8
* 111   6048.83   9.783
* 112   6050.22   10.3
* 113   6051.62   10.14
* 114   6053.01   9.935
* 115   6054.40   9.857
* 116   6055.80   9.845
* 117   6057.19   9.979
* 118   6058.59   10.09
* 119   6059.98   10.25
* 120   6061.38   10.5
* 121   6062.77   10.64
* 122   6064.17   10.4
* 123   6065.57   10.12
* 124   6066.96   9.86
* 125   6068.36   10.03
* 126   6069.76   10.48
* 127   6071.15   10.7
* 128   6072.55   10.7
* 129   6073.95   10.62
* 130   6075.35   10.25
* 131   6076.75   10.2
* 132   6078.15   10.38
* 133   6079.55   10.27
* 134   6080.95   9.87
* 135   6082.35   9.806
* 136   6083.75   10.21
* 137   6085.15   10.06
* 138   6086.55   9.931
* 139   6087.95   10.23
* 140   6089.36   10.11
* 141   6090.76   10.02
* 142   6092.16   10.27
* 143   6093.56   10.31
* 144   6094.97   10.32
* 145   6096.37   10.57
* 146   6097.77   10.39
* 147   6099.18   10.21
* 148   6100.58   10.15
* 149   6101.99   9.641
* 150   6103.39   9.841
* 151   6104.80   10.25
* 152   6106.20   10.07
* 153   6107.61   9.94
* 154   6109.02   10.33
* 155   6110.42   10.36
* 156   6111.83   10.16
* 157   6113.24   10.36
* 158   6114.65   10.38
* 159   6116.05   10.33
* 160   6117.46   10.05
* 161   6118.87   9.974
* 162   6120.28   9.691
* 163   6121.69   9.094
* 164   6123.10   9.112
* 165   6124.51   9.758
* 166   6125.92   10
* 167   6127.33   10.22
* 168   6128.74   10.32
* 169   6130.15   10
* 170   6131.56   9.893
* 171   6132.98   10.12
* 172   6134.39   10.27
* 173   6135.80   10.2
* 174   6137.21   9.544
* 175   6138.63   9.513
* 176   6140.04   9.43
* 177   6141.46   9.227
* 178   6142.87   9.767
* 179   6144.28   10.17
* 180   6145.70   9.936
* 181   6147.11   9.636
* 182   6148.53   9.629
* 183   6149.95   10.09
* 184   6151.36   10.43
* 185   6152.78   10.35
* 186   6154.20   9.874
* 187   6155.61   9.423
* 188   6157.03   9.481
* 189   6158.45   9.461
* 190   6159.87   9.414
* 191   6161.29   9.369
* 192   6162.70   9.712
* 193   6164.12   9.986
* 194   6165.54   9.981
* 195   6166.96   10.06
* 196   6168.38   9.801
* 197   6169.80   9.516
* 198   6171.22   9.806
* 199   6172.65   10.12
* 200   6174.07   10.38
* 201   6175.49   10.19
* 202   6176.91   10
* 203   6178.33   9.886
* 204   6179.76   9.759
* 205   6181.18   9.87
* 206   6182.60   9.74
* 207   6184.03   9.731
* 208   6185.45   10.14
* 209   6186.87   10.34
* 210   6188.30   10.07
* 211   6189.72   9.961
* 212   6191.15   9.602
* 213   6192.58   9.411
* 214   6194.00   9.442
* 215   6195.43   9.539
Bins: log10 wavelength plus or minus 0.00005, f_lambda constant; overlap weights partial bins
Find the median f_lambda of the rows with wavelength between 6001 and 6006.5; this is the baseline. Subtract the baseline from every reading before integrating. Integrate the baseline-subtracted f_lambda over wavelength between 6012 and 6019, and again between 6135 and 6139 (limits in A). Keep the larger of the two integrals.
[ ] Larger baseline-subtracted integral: 0.7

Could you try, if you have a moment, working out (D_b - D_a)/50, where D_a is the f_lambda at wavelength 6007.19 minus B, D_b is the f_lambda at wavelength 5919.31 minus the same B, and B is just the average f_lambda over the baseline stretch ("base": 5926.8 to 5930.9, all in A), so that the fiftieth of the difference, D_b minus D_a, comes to 0.006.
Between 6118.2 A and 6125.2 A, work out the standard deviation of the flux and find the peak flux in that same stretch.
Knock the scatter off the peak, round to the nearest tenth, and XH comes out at 9.6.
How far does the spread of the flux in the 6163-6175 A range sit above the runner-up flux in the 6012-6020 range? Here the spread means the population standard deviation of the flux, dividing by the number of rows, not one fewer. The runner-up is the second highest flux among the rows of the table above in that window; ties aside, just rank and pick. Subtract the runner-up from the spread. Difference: -10.2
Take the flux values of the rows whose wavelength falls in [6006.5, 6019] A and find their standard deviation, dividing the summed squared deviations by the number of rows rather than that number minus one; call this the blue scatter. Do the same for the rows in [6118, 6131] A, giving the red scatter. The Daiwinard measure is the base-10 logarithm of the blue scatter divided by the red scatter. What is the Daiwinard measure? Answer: -0.31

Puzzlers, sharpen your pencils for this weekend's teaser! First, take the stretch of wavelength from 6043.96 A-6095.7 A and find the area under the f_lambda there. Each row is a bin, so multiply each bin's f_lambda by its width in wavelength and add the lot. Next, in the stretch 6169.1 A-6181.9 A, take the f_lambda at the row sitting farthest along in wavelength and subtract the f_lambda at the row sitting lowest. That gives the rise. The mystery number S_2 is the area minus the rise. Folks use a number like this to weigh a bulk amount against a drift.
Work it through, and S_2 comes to 526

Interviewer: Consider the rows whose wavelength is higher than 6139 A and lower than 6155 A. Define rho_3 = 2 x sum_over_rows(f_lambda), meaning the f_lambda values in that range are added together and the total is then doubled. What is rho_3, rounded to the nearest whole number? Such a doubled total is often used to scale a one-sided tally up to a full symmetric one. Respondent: 217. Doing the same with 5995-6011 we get 228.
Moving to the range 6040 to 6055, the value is 223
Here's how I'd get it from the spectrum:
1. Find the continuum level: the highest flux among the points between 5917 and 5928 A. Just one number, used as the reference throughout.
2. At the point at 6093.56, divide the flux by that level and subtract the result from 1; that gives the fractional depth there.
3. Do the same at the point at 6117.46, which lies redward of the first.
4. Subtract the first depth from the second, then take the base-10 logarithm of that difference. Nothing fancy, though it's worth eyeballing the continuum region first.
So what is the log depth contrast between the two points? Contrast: -1.63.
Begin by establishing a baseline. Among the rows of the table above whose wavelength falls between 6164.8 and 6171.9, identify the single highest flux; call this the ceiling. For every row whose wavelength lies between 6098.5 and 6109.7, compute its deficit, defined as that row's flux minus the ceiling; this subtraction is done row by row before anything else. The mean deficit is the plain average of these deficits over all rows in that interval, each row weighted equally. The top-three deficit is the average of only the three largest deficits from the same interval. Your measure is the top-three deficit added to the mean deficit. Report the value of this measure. 0.20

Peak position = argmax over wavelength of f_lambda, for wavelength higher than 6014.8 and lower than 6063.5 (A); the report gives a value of 6032.14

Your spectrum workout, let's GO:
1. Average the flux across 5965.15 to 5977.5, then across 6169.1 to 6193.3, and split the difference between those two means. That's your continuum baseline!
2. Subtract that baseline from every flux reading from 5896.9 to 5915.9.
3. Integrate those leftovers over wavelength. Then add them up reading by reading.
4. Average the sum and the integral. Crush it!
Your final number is 0.4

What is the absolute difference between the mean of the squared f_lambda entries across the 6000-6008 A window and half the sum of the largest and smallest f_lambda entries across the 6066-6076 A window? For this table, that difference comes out 98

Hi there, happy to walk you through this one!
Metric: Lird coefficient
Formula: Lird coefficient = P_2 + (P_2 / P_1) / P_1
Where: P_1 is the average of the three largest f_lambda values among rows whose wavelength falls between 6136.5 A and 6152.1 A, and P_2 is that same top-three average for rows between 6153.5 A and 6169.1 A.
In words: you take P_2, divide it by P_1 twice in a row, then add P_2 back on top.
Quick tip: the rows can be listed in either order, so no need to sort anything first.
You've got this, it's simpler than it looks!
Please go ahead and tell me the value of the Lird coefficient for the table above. 10.1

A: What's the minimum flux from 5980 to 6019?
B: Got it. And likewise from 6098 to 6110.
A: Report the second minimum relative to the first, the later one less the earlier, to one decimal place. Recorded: -0.2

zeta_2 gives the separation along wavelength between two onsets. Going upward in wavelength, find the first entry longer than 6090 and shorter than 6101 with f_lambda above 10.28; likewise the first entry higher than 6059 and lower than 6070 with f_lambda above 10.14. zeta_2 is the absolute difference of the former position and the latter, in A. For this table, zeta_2 33.6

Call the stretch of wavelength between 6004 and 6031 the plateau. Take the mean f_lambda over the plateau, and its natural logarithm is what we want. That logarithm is 2.342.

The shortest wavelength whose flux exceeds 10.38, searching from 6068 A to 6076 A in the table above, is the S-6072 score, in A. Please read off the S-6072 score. 6069.76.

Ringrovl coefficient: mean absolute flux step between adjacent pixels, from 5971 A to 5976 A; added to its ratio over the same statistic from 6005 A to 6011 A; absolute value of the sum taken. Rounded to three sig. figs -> 1.12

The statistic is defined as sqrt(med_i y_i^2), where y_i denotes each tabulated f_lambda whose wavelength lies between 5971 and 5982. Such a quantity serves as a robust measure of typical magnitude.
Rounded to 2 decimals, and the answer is 10.48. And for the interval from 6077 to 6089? 10.14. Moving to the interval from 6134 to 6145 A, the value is 9.66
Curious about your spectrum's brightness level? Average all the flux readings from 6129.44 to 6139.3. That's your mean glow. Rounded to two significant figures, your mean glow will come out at 9.9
